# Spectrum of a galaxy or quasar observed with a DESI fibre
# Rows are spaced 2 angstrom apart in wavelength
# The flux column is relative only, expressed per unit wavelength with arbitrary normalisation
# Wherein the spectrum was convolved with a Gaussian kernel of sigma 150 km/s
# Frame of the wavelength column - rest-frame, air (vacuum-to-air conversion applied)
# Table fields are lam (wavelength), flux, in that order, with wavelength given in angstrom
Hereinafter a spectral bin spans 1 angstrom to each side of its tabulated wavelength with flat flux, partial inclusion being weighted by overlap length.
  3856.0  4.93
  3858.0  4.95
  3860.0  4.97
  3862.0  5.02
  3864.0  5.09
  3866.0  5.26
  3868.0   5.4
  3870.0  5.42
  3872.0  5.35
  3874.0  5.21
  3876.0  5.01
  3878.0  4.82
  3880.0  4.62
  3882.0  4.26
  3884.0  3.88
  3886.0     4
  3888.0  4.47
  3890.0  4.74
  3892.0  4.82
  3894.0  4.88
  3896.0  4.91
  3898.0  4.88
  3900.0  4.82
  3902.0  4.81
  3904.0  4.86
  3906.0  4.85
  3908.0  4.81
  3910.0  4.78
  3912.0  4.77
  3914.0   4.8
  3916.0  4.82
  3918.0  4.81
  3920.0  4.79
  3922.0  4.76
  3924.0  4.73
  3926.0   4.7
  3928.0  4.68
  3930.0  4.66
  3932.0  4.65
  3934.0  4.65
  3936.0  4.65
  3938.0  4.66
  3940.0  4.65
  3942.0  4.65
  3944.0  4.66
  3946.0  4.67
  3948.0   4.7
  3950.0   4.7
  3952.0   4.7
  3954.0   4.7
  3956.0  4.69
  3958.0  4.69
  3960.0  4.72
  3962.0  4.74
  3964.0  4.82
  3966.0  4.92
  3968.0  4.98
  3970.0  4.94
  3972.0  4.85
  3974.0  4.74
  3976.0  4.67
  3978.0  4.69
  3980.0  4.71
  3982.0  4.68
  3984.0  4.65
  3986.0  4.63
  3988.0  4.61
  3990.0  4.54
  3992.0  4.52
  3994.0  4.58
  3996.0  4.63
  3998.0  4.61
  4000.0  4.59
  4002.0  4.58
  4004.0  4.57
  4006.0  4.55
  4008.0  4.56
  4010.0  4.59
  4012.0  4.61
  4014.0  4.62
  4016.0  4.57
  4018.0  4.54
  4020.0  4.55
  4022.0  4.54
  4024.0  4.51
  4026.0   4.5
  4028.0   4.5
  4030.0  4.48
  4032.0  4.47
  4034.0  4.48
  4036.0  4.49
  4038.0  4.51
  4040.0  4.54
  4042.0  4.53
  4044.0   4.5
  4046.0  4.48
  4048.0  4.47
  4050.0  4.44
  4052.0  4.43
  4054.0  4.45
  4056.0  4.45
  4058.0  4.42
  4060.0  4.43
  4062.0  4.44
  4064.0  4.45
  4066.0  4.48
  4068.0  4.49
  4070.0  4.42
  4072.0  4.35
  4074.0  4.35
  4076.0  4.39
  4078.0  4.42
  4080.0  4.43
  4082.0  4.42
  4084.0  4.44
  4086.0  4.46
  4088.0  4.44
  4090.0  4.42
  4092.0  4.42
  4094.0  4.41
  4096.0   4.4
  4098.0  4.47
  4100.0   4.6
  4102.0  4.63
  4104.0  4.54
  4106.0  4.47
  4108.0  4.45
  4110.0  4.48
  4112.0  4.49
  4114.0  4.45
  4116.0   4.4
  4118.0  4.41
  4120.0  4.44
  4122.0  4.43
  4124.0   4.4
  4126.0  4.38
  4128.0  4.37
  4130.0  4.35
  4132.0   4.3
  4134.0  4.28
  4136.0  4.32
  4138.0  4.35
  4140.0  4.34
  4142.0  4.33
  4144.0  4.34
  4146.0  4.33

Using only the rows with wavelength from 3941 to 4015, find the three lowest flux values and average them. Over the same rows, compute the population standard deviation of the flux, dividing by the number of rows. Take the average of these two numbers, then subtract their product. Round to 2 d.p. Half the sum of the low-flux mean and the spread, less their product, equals 1.84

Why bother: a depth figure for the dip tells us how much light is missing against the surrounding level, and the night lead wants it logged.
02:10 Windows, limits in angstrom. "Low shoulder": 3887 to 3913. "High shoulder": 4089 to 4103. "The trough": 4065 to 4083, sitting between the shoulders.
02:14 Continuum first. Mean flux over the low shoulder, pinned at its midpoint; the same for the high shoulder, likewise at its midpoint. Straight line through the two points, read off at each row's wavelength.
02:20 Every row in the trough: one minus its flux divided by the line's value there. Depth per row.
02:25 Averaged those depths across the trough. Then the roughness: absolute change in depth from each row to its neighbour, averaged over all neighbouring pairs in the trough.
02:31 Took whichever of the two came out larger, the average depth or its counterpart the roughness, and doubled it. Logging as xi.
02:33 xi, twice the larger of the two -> 0.043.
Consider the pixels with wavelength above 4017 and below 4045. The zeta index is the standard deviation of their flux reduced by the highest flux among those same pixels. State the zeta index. -4.52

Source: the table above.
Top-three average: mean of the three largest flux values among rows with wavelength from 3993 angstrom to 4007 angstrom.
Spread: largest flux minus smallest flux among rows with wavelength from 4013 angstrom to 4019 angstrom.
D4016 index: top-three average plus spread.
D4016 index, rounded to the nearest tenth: 4.7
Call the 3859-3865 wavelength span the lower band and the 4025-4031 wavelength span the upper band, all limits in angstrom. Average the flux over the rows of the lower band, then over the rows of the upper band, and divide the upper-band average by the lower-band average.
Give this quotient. 0.89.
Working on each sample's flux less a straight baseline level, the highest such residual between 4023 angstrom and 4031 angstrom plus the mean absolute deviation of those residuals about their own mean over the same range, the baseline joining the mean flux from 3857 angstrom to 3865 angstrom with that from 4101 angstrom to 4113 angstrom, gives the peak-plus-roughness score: -0.16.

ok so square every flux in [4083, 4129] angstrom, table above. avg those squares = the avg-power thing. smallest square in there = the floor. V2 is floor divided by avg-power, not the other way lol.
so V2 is 0.963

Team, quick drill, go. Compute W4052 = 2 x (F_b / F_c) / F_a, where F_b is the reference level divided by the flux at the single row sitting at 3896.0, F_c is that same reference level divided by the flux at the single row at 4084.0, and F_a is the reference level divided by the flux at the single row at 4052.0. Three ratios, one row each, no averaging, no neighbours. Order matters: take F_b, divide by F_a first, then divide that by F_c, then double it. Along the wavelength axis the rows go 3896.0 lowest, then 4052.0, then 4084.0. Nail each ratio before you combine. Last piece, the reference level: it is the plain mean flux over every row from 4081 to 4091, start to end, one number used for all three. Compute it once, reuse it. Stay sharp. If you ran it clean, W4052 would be 1.81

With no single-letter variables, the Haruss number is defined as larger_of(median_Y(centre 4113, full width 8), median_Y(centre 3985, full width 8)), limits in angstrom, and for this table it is 4.64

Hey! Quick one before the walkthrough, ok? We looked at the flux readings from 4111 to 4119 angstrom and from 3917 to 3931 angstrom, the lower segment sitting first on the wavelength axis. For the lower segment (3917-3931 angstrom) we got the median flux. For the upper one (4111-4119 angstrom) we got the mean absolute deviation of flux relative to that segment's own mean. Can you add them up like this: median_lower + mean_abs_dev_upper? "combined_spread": 4.76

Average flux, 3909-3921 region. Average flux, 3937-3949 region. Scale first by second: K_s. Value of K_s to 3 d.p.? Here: 1.028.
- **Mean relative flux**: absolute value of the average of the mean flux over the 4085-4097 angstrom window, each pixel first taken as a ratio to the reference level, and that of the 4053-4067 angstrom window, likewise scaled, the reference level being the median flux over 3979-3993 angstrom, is 0.96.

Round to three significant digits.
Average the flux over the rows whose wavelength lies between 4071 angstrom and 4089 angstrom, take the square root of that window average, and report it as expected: 2.10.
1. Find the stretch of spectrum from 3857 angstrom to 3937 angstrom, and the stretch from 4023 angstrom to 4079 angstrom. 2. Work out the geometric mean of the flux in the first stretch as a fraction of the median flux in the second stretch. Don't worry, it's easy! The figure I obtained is 1.07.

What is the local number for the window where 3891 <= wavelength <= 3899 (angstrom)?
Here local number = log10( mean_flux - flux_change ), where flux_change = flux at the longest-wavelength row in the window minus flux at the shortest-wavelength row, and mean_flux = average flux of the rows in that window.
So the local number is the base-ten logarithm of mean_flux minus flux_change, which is 0.682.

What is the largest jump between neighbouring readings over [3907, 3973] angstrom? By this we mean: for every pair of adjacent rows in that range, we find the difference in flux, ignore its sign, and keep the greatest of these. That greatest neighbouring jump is 0.10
